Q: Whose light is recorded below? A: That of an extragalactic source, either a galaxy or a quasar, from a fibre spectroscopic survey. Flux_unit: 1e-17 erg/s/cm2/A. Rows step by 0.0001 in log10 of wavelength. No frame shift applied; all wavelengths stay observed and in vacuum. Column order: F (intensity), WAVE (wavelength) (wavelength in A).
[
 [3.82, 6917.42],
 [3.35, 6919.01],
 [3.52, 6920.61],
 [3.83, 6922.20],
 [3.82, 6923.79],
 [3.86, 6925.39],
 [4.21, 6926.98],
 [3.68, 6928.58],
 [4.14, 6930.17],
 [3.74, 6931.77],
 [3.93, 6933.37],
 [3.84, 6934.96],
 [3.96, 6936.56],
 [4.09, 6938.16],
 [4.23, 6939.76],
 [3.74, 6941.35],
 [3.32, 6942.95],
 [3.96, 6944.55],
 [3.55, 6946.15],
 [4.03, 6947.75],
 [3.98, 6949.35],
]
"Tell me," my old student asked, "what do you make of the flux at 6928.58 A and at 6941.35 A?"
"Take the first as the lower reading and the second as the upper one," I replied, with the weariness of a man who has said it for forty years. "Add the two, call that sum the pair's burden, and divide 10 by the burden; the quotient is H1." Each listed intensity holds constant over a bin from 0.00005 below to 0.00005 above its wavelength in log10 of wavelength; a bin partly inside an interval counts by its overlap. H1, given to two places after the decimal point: 1.35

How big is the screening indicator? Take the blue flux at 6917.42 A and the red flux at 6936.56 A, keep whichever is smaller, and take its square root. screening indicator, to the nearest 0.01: 1.95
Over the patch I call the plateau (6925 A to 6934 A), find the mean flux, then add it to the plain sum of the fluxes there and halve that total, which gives 13.7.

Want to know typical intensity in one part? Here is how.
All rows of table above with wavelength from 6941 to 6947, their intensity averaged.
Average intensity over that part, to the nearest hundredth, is 3.64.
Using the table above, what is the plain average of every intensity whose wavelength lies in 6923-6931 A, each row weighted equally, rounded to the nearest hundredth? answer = 3.94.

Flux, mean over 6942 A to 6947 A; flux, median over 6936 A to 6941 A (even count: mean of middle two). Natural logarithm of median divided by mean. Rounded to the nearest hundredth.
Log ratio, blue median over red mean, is 0.12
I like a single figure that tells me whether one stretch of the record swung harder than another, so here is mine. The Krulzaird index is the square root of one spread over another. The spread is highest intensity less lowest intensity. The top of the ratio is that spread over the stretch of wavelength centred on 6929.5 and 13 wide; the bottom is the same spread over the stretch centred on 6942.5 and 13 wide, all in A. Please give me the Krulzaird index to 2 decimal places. 0.76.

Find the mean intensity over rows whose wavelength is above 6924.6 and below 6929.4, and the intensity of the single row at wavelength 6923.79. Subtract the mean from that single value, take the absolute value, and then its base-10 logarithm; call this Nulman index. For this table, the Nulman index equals -1.0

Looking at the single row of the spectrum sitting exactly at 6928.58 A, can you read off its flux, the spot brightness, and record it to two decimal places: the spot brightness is 3.68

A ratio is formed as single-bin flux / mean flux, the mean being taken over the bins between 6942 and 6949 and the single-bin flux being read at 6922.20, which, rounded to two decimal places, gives 1.03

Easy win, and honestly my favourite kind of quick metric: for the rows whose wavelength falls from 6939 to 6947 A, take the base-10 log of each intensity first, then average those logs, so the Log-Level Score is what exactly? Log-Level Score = 0.574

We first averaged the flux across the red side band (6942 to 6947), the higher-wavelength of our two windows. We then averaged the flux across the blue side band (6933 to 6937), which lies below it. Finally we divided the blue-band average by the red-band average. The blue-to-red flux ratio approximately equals 1.08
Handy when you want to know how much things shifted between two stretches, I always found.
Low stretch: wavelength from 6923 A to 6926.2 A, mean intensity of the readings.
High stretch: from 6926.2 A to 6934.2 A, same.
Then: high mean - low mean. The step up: 0.10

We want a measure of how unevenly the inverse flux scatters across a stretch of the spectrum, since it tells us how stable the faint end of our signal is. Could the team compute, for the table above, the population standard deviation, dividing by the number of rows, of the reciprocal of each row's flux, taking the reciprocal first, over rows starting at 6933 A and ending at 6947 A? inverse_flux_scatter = 0.019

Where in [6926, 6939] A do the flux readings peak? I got 6926.98 A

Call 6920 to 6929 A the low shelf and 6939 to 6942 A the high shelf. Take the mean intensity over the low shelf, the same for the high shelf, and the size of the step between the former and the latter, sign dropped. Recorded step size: 0.17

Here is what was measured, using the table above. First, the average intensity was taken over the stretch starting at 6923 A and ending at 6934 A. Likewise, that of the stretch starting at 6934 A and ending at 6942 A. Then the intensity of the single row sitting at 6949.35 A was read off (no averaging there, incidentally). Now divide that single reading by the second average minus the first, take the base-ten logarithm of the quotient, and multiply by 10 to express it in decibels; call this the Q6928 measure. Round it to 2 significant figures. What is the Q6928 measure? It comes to 18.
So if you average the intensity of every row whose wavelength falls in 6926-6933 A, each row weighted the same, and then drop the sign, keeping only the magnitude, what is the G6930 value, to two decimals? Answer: 3.94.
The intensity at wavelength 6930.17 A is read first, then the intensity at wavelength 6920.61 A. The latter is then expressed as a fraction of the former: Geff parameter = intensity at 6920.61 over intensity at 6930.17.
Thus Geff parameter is 0.85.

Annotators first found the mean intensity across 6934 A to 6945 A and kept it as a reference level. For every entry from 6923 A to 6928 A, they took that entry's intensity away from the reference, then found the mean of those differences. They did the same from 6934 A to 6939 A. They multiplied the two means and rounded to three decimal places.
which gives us 0.007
